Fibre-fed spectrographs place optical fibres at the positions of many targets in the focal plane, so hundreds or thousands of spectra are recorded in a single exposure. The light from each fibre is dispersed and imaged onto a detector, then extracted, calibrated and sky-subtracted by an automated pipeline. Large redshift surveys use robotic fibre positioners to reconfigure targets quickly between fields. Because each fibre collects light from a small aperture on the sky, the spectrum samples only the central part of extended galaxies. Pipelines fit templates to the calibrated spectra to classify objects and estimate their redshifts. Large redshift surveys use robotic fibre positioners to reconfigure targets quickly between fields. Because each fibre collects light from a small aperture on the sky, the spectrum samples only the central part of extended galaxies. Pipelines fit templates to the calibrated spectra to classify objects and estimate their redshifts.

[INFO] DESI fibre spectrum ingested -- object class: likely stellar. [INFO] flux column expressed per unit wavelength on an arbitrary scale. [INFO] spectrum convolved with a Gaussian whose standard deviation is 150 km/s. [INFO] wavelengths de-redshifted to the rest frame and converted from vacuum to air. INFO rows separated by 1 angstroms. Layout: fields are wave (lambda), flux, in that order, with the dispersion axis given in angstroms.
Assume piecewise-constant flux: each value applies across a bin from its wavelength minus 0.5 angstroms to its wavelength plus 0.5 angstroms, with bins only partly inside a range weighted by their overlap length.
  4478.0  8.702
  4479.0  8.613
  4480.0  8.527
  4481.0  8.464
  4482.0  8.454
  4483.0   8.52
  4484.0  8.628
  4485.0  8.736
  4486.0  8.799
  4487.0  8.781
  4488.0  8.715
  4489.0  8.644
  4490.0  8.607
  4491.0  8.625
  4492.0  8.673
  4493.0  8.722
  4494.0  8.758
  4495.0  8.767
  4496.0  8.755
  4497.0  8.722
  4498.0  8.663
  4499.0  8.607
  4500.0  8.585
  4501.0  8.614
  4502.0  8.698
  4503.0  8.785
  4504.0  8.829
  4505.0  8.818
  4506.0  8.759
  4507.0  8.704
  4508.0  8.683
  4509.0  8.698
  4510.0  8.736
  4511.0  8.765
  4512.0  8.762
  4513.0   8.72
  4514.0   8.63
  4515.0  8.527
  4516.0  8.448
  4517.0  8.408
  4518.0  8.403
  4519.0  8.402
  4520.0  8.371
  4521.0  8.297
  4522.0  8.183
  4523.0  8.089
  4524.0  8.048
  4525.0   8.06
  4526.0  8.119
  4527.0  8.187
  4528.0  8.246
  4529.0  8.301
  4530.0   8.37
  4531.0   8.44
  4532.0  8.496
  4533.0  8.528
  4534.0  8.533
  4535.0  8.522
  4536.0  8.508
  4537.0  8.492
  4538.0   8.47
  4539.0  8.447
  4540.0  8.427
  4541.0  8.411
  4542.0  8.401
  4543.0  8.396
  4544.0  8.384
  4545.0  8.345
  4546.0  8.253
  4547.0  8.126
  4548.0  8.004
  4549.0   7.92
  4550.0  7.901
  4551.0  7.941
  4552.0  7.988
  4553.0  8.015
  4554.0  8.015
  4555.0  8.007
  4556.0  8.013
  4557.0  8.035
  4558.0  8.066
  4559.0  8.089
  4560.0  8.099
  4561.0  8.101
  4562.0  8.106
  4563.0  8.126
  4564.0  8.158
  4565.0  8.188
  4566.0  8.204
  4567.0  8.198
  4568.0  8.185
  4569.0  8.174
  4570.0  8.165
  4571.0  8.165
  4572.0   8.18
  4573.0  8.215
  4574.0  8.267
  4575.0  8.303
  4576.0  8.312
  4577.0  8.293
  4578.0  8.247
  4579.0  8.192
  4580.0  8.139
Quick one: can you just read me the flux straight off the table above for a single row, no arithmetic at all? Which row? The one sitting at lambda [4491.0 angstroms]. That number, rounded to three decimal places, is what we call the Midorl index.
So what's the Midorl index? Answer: 8.625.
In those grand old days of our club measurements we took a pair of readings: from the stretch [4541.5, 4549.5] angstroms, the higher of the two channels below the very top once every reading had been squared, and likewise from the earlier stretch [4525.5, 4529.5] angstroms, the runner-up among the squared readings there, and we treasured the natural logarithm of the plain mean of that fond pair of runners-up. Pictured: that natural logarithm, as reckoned 4.24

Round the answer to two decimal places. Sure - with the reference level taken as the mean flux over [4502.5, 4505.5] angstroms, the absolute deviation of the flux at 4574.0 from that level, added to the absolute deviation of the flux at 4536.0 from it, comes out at 0.85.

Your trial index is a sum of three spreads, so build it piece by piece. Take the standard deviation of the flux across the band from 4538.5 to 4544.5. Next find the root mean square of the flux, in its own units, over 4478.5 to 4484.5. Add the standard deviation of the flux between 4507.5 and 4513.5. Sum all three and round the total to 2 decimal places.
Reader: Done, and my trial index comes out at 8.59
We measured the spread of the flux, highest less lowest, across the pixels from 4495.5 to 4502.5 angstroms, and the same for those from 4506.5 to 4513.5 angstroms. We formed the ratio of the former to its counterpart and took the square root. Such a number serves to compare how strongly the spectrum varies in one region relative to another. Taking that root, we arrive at 1.44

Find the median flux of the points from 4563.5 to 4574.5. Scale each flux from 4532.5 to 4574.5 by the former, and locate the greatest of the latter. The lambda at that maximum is 4534.0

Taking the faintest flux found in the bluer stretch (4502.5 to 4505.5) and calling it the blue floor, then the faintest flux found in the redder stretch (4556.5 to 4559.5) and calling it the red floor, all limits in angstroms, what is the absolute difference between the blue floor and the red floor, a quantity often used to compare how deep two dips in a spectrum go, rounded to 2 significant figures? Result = 0.75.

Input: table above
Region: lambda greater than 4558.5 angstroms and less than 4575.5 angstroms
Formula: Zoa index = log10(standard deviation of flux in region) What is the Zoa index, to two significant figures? -1.2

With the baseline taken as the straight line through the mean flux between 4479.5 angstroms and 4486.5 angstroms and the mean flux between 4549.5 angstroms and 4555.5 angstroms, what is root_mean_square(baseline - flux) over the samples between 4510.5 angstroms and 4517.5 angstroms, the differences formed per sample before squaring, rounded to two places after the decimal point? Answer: 0.32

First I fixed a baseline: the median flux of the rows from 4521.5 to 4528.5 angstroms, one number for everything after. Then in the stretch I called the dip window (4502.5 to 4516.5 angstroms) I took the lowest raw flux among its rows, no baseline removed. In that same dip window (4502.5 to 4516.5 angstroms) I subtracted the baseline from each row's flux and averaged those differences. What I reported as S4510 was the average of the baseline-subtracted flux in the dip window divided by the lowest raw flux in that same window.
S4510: 0.069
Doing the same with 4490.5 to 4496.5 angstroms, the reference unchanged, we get 0.069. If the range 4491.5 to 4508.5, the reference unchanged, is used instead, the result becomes 0.069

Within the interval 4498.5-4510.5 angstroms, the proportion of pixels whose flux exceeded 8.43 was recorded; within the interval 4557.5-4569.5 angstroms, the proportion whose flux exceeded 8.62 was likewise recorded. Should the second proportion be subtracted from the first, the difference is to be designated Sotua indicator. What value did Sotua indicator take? 1.0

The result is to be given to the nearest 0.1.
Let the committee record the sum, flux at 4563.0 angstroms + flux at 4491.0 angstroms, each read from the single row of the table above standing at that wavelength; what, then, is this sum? 16.8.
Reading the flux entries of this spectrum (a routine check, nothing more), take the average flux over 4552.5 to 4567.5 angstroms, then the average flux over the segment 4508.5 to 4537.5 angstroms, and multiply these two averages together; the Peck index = 68.2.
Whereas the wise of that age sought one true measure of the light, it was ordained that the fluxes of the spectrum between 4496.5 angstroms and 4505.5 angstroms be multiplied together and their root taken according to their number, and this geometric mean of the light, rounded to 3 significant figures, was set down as 8.70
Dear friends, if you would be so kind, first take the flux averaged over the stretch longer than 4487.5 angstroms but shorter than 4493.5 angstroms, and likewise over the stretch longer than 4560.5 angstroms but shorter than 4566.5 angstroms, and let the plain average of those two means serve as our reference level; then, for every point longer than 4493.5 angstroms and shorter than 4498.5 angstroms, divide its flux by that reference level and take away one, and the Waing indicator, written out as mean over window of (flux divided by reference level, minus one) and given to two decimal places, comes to 0.04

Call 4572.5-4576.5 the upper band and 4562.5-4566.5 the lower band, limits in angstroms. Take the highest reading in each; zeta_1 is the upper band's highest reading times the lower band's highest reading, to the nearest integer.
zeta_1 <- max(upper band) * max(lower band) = 68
